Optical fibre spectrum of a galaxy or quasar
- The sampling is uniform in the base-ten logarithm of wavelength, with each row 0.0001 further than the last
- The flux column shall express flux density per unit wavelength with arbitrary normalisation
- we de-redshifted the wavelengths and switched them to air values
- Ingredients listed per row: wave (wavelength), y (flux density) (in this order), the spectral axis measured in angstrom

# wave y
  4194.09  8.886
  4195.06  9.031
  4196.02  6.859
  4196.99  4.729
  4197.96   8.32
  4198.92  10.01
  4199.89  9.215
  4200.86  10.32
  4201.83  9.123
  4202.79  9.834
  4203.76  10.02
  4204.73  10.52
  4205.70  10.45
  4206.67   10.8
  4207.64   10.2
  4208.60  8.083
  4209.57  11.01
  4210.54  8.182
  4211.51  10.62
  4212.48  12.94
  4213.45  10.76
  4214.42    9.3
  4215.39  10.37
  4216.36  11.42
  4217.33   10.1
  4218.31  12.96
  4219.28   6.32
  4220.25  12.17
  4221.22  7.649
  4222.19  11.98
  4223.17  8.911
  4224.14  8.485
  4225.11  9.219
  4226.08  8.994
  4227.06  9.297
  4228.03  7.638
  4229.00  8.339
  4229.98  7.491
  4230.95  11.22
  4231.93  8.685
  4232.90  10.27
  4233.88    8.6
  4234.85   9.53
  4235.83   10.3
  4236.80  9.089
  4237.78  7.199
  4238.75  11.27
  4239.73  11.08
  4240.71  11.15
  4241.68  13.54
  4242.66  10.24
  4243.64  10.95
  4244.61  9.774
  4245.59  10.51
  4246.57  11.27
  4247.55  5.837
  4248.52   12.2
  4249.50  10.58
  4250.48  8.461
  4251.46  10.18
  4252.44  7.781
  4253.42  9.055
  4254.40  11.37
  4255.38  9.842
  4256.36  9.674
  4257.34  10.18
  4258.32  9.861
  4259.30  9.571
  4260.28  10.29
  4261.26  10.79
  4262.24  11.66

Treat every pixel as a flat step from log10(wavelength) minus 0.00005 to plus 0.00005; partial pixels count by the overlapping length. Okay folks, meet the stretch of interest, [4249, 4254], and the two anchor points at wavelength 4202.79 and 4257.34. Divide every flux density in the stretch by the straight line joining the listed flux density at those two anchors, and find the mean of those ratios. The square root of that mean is 0.95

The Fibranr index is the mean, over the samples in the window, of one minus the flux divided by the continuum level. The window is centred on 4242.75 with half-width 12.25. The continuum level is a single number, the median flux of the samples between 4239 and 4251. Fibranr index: 0.071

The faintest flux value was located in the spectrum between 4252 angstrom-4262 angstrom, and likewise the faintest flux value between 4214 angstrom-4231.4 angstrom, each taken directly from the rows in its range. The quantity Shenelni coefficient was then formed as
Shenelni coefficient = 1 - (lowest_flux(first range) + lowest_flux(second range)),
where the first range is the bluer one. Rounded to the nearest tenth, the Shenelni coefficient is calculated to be -13.1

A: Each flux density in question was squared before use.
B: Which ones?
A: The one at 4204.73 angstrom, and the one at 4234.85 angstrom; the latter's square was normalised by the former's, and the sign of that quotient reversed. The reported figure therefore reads -0.8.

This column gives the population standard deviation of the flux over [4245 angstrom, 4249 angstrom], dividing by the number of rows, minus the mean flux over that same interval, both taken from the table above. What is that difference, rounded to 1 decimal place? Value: -7.5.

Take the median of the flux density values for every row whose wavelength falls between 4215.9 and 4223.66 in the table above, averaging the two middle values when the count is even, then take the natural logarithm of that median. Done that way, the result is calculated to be 2.38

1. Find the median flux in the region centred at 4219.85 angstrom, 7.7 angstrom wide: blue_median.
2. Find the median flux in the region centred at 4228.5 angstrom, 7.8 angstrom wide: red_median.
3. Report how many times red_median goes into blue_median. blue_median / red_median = 1.22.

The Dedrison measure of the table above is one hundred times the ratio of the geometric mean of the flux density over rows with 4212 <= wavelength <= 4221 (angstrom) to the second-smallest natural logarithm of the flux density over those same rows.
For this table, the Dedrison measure 471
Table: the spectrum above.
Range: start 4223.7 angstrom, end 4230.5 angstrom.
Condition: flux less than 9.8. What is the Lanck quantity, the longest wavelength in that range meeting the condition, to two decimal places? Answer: 4229.98 angstrom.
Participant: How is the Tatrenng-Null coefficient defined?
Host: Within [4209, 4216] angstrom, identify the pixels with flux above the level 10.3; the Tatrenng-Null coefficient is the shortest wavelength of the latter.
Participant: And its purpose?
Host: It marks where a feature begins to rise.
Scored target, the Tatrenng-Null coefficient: 4209.57 angstrom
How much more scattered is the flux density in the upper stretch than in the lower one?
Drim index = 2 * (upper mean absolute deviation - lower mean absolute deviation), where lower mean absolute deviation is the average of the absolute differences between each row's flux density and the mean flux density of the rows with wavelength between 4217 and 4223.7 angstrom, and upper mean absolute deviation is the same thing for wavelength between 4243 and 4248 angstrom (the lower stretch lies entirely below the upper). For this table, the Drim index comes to -1.0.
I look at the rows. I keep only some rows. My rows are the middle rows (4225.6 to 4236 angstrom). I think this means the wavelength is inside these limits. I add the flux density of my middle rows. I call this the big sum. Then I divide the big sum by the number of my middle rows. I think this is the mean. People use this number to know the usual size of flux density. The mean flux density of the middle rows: 9.1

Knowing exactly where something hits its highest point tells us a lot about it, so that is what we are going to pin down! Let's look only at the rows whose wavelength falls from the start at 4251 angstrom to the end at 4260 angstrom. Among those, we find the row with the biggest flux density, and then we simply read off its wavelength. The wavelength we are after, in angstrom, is 4254.40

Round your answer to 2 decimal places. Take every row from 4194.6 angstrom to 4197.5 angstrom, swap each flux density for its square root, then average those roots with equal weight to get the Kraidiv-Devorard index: 2.60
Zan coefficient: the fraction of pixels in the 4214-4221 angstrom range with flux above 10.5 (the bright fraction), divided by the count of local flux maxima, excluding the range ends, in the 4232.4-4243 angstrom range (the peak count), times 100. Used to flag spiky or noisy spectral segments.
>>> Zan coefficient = 14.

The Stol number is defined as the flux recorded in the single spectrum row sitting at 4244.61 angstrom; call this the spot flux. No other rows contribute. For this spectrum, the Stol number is 9.774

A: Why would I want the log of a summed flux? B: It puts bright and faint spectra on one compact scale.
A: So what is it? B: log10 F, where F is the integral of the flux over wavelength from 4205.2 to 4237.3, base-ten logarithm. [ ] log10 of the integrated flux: 2.49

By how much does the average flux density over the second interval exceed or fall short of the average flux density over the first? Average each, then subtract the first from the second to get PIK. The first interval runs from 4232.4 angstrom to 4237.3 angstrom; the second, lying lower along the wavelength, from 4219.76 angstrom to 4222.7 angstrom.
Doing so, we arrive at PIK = 1.0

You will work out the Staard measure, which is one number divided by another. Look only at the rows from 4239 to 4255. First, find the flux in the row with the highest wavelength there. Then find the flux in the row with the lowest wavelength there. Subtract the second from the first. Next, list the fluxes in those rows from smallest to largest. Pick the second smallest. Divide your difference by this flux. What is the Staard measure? 0.04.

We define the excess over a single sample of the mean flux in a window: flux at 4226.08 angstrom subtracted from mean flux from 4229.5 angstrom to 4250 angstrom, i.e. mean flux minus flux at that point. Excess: 1.0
